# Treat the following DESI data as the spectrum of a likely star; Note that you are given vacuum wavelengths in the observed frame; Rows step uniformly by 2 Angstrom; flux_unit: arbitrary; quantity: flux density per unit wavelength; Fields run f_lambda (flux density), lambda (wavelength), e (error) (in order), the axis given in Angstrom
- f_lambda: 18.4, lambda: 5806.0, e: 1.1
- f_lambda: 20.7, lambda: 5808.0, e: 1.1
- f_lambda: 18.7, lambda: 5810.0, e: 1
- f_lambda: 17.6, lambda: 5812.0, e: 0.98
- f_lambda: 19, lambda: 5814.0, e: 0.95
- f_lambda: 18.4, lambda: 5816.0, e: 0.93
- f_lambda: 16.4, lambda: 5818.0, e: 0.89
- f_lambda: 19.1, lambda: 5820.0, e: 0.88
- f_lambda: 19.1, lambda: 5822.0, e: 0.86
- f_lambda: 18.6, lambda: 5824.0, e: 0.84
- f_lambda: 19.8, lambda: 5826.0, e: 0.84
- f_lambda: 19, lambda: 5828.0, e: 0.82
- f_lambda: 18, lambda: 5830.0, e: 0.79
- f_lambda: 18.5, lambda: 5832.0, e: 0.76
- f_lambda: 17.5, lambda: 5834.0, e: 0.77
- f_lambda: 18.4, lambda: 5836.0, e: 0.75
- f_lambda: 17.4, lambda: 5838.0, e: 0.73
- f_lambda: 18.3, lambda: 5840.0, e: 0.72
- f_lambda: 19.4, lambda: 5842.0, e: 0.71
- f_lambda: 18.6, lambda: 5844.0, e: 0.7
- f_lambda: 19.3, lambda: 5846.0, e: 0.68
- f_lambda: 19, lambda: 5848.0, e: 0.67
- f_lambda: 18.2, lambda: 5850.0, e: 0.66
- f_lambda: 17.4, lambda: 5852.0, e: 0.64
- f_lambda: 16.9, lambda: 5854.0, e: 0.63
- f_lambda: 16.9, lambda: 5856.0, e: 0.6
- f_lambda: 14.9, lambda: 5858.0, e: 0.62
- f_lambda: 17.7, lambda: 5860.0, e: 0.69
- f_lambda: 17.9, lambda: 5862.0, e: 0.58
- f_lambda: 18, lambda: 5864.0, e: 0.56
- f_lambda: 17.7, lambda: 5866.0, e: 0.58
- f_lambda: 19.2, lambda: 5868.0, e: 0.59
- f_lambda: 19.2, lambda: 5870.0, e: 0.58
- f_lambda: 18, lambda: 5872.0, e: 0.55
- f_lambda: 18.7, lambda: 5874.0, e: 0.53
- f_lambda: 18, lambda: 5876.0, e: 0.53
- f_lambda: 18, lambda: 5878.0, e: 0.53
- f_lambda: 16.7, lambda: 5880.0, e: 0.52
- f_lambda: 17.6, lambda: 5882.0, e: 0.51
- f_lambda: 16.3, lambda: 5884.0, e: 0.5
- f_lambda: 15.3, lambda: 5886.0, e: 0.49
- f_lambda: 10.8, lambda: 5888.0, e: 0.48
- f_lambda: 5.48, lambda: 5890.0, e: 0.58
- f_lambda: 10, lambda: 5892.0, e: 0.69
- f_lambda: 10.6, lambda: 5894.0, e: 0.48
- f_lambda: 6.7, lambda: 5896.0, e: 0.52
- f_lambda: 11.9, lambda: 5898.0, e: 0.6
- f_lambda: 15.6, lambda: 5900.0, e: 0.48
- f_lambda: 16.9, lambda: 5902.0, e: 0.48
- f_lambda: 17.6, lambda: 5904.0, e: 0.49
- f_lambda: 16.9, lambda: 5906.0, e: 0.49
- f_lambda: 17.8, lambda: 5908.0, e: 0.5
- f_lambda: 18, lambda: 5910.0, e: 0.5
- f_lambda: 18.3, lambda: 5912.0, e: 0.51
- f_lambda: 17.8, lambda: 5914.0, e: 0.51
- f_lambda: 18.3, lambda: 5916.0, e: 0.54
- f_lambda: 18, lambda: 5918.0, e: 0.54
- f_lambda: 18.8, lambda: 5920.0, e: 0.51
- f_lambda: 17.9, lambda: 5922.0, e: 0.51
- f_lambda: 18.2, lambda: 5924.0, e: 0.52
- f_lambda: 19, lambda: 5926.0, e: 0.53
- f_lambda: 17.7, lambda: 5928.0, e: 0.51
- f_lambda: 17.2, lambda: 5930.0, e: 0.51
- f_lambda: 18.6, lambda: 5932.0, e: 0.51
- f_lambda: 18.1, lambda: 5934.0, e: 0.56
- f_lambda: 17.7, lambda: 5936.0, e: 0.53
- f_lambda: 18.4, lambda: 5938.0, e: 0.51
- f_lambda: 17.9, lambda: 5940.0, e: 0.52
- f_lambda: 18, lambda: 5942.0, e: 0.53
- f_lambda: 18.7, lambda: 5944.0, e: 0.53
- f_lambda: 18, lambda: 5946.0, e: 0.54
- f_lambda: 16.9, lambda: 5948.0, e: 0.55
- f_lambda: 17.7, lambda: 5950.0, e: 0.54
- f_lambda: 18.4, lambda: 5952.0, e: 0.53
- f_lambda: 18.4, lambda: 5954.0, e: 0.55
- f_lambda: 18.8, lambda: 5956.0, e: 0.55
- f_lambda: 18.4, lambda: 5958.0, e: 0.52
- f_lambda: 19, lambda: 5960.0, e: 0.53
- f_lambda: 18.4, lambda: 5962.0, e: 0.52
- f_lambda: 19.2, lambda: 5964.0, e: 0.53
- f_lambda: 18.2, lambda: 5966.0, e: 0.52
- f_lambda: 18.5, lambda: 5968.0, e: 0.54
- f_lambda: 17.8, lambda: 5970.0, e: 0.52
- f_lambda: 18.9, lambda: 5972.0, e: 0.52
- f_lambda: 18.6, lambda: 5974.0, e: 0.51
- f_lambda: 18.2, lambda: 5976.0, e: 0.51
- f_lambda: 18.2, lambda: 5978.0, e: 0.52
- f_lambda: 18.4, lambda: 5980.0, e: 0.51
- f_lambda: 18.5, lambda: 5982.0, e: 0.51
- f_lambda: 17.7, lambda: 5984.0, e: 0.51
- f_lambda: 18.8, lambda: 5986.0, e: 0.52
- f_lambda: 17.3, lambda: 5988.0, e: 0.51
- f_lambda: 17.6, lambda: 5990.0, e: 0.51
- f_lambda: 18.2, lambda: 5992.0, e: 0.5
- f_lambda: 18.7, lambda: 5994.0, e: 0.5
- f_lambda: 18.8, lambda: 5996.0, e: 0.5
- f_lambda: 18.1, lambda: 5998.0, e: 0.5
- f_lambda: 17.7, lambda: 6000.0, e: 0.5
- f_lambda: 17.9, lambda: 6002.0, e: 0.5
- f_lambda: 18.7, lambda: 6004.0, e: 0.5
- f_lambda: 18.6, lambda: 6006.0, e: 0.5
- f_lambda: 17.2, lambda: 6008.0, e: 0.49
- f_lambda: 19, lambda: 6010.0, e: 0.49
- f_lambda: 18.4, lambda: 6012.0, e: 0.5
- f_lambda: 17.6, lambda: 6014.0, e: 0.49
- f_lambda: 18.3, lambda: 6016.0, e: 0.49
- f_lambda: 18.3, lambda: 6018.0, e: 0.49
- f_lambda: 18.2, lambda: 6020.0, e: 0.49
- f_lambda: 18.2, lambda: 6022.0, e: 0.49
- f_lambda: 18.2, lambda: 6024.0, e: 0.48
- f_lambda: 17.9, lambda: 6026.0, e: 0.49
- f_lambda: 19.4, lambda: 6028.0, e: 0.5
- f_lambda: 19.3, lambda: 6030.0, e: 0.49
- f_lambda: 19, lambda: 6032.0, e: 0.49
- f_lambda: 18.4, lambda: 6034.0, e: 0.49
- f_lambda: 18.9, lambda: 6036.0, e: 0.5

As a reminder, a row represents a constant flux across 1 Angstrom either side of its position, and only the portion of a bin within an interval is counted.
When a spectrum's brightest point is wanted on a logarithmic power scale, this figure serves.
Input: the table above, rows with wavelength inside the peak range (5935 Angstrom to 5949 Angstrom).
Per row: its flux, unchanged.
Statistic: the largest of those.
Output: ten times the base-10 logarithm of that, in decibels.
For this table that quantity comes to 12.7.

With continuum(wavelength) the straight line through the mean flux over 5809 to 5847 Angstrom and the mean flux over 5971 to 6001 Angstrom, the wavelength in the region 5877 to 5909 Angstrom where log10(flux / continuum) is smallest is 5890.0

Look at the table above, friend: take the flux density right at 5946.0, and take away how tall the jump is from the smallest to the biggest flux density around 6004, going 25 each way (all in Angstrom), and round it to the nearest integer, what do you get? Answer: 16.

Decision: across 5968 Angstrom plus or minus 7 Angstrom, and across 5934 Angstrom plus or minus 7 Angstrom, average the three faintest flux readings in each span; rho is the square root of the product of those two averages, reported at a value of 17.8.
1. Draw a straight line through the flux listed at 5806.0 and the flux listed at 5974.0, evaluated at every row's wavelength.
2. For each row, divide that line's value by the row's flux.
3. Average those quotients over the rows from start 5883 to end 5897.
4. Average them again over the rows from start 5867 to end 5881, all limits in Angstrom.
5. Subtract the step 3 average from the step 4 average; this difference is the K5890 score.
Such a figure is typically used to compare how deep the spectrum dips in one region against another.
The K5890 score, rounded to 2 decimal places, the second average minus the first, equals -0.96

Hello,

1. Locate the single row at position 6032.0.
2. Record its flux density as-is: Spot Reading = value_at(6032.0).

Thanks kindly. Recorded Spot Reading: 19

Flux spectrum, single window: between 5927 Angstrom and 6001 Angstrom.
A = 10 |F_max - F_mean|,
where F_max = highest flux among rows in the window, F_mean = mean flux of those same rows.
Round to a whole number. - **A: 10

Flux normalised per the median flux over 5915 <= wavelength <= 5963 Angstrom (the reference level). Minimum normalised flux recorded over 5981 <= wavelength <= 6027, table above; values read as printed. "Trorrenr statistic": 0.94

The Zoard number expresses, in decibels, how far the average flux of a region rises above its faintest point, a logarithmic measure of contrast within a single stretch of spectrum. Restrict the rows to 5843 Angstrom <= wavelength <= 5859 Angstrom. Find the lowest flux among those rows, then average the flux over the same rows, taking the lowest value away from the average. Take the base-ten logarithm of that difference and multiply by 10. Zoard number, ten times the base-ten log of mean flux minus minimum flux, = 4.4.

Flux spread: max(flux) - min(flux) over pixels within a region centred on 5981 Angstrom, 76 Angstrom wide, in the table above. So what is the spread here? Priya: 2.3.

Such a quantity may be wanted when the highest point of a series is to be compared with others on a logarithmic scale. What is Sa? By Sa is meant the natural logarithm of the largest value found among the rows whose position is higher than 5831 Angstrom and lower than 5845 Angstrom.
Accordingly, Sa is 2.97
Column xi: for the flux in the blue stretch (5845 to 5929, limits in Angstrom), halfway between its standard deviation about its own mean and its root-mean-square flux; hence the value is 10.0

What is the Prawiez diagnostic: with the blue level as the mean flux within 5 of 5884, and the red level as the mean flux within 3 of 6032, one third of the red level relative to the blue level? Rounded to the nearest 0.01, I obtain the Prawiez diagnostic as 0.41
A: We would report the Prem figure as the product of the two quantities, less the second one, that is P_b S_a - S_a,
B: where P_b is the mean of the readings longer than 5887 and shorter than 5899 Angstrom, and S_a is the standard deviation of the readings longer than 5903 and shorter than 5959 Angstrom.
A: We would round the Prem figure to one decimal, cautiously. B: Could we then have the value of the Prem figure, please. 4.3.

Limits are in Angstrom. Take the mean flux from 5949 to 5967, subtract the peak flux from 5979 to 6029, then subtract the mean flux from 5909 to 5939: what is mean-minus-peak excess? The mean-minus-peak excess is -19.0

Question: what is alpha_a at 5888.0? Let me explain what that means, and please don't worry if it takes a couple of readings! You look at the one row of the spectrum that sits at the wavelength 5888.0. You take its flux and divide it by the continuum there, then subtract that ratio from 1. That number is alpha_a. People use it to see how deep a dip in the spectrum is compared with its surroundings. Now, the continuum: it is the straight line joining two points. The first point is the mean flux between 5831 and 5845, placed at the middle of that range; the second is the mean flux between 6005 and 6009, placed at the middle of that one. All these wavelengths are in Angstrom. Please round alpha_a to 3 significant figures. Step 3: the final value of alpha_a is 0.406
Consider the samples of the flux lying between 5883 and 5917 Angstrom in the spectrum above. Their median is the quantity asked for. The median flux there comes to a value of 16.3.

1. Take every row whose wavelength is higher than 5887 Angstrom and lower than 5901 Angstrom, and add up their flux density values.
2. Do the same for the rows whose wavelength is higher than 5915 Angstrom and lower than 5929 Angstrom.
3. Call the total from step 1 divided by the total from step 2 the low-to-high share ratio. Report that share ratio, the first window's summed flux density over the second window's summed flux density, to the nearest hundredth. 0.56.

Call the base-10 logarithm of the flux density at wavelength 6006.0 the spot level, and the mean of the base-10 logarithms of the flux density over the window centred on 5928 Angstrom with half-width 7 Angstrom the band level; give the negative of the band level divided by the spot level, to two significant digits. -0.99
